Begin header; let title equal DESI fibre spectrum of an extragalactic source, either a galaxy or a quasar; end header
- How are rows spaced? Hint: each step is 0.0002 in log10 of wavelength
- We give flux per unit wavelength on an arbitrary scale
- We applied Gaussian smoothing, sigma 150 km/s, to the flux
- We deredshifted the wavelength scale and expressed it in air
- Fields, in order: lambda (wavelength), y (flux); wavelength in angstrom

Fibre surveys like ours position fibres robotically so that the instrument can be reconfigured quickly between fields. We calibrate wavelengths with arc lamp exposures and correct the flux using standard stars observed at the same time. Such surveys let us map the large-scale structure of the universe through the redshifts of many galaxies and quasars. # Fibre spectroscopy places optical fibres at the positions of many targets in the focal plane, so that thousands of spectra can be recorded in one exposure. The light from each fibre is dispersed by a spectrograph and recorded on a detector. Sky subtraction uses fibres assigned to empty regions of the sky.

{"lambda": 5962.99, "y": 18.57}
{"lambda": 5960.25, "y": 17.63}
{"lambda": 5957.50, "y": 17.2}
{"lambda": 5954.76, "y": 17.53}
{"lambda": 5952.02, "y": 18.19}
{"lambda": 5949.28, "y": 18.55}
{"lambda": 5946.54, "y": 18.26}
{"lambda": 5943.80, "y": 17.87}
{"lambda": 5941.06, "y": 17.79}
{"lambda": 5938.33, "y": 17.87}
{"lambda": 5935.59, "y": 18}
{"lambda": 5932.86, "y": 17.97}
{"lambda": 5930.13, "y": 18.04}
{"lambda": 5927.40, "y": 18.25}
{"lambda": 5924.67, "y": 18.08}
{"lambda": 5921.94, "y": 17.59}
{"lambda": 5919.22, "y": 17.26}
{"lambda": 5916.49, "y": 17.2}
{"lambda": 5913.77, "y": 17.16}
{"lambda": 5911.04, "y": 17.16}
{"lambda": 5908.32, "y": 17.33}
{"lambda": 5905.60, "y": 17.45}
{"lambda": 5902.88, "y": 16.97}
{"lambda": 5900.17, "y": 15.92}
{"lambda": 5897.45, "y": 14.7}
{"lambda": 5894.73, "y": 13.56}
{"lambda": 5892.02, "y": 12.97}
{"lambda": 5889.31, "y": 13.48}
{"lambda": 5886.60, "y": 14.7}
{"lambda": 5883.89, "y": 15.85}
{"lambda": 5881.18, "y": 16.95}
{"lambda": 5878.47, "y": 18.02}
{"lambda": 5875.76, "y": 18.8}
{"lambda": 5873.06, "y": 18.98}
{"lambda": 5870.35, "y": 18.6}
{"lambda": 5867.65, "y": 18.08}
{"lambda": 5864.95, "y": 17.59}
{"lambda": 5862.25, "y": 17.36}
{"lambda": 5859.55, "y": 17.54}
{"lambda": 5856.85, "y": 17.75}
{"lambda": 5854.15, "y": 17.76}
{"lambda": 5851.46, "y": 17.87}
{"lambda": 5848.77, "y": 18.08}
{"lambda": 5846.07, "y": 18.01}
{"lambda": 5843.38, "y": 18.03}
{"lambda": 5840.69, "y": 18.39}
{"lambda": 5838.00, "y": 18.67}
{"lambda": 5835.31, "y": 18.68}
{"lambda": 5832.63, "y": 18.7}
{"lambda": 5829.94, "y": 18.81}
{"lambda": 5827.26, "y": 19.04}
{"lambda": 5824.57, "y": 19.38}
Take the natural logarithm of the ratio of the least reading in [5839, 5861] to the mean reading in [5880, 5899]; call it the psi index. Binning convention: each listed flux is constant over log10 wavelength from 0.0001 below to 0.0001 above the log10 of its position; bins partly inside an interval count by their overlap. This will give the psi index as 0.18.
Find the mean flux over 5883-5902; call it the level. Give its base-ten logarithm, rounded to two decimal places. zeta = 1.16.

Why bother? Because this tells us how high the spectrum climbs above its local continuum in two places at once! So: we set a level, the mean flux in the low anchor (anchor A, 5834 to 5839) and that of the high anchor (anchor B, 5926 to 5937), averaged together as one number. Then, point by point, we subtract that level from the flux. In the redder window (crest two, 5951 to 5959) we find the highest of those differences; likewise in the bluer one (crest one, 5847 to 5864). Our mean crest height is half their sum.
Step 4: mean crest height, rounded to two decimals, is -0.23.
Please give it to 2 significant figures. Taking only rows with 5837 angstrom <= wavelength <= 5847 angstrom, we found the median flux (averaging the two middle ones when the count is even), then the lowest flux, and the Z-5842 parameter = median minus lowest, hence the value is 0.20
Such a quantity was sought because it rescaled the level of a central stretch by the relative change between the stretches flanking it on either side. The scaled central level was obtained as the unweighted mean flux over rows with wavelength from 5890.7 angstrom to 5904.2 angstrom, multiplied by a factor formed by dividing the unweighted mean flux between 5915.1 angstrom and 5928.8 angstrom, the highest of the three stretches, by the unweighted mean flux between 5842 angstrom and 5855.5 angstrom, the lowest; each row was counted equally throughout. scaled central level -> 15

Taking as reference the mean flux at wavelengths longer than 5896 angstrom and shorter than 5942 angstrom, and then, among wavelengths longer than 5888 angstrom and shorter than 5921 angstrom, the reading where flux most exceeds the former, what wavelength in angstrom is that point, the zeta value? 5905.60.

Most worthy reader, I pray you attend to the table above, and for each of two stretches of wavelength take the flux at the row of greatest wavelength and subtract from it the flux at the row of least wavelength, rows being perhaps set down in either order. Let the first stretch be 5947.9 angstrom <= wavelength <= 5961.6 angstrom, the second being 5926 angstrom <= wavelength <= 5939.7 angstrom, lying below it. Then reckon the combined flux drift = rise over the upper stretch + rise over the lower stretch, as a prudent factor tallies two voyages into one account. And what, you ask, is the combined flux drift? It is -1.3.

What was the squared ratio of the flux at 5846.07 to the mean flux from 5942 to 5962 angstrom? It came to 1.01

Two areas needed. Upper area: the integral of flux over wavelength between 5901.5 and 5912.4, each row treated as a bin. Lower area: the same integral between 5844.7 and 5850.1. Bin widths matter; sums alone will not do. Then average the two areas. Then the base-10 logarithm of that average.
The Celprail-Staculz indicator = 2.15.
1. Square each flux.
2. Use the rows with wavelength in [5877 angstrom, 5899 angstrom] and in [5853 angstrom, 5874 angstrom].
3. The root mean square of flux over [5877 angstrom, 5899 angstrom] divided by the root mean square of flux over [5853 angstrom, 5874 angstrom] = 0.84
